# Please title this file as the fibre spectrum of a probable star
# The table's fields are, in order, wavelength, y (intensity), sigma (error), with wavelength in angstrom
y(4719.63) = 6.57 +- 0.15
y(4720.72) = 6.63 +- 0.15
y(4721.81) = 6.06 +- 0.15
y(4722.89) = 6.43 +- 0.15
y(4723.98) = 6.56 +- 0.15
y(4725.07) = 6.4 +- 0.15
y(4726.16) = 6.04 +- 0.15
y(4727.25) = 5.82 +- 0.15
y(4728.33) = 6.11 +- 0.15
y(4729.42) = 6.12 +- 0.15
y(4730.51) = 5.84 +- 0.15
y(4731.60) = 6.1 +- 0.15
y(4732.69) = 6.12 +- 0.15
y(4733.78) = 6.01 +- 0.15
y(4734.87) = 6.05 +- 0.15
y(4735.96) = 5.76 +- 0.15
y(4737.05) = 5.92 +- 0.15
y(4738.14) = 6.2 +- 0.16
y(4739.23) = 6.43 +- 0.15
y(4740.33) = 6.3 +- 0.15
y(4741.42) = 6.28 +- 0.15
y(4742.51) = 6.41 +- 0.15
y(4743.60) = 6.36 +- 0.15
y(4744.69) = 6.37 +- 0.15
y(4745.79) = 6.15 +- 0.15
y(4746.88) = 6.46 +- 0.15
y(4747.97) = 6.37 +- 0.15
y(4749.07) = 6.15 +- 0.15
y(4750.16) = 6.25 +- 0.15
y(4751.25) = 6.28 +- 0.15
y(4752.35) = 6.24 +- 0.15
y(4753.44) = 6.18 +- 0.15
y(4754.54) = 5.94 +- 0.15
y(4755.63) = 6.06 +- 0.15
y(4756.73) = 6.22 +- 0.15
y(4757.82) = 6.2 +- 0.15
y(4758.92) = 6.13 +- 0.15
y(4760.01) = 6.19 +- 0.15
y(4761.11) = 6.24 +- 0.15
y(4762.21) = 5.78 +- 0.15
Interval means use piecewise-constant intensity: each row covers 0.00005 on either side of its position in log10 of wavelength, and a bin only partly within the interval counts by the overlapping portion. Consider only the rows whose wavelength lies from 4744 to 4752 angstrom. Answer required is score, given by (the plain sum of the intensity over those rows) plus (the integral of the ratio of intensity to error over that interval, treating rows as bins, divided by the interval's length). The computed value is 85.9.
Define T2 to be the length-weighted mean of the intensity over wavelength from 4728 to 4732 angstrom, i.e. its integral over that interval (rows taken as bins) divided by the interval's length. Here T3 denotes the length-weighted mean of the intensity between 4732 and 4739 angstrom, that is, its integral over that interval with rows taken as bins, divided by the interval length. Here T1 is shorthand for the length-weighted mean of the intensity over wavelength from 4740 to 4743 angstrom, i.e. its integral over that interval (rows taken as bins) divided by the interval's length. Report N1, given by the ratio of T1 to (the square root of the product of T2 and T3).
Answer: 1.05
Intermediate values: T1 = 6.34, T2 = 6.03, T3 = 6.03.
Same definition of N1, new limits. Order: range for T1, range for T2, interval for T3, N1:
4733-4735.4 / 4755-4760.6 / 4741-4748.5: 0.97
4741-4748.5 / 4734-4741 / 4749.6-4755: 1.03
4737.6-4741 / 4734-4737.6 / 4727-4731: 1.06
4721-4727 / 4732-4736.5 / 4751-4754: 1.03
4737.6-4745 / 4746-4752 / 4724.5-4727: 1.02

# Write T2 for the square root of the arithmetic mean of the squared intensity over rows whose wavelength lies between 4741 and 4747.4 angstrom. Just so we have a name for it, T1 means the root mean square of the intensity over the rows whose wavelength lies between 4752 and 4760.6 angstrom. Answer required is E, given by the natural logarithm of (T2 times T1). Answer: 3.66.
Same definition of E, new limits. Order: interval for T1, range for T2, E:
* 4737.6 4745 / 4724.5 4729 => 3.65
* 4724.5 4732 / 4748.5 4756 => 3.62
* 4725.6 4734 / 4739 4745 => 3.65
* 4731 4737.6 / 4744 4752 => 3.63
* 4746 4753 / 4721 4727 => 3.68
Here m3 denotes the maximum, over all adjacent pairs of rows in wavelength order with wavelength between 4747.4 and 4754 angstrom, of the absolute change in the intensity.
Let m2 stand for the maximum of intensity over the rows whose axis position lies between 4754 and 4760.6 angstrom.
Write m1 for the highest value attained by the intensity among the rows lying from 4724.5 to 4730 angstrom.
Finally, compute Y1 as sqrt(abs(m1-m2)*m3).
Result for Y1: 0.20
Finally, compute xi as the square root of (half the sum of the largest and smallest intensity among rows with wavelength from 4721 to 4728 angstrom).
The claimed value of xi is 2.49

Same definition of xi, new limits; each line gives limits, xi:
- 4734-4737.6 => 2.43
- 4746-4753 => 2.51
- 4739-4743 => 2.52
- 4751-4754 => 2.50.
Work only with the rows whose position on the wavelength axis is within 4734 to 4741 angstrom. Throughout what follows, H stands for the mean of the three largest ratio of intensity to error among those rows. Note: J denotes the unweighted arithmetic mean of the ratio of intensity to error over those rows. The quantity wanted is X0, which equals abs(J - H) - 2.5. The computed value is -1.07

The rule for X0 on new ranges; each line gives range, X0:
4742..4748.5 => -2.10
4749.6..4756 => -1.84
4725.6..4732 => -1.80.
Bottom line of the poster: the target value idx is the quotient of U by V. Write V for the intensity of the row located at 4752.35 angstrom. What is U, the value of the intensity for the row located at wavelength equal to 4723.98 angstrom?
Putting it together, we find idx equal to 1.05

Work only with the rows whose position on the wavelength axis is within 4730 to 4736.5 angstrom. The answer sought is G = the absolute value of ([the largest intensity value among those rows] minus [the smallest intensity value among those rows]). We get 0.36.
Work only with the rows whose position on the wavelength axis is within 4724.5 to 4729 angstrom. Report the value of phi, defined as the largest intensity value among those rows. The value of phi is 6.4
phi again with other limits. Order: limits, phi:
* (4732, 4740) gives 6.43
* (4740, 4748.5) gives 6.46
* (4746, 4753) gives 6.46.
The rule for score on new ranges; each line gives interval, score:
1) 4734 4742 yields 83.4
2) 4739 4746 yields 86.5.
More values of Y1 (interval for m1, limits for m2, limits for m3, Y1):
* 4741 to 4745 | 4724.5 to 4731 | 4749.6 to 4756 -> 0.05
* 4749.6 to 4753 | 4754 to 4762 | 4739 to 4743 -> 0.07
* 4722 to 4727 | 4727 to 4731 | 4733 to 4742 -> 0.36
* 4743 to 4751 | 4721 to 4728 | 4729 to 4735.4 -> 0.17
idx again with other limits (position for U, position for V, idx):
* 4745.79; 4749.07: 1.00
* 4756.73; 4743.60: 0.98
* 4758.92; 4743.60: 0.96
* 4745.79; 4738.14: 0.99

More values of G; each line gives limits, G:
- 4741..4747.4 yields 0.31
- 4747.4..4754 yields 0.22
